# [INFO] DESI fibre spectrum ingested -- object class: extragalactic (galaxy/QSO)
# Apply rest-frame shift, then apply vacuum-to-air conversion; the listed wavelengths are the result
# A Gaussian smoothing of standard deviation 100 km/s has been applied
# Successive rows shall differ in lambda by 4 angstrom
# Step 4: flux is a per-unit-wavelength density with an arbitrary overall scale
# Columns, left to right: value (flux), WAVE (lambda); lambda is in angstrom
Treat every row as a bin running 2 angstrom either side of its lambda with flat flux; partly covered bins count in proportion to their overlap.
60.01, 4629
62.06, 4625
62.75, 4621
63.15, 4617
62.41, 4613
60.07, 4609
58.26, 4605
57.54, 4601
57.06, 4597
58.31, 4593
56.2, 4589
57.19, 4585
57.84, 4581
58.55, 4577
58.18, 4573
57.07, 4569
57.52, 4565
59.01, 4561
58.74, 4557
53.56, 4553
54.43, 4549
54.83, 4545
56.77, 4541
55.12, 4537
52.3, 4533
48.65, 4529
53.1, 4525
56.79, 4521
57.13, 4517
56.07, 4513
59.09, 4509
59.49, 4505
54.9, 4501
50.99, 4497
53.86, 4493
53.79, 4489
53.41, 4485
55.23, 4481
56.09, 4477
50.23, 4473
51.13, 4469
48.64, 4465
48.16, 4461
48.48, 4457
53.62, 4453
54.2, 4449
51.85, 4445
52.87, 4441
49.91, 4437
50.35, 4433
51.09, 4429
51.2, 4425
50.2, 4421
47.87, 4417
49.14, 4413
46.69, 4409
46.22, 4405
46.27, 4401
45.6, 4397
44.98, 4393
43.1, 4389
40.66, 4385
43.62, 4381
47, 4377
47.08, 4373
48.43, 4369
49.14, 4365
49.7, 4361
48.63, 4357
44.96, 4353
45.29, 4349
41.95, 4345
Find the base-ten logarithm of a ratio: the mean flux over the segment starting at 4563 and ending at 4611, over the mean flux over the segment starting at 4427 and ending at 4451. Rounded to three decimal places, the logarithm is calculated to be 0.048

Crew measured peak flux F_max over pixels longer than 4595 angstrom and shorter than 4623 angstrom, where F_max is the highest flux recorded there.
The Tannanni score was 63.15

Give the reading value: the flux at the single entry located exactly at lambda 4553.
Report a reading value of 53.56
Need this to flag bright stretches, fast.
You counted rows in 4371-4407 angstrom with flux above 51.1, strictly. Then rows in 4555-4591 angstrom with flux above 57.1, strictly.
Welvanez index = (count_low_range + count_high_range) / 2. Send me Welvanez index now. 3.5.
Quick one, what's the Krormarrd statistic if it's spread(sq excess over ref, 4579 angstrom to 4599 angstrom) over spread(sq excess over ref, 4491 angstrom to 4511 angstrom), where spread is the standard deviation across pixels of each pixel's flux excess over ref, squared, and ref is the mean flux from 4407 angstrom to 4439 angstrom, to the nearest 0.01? 0.28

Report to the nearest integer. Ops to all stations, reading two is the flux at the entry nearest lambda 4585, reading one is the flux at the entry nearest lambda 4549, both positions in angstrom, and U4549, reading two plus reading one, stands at 112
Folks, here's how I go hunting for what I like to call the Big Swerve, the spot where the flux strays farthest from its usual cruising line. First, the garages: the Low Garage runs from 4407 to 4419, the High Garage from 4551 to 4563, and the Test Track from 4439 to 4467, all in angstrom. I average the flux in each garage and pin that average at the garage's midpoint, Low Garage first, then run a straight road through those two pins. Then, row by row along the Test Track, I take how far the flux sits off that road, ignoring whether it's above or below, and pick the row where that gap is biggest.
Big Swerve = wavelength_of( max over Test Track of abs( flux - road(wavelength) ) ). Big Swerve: 4449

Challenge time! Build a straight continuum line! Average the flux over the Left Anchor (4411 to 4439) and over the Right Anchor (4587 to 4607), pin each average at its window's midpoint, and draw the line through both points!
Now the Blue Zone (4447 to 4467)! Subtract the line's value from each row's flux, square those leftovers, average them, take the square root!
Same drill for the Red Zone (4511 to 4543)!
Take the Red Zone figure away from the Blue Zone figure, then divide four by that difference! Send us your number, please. 32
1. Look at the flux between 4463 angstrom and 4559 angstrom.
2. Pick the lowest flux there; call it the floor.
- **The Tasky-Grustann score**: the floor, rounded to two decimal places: 48.64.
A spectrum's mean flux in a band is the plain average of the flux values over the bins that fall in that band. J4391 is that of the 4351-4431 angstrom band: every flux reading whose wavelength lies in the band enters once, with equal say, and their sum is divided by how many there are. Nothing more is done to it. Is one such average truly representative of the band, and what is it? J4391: 47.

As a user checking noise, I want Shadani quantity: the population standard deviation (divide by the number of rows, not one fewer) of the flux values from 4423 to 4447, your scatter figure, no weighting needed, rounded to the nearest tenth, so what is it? 1.0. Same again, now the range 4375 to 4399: 2.0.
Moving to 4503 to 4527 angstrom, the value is 2.1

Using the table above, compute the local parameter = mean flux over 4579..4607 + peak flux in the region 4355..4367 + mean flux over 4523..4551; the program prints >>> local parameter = 161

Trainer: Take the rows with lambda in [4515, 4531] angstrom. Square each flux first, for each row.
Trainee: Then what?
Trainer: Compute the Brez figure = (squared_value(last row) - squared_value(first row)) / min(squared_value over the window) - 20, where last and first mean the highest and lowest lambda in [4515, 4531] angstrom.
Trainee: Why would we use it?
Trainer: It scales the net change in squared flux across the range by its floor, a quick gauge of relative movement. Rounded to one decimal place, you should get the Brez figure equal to -20.4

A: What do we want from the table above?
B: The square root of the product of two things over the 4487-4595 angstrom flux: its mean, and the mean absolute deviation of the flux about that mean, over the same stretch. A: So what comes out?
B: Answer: 11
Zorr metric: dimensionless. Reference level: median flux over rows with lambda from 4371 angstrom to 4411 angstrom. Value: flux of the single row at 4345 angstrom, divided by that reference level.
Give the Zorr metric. 0.91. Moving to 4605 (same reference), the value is 1.27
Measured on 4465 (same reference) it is 1.06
